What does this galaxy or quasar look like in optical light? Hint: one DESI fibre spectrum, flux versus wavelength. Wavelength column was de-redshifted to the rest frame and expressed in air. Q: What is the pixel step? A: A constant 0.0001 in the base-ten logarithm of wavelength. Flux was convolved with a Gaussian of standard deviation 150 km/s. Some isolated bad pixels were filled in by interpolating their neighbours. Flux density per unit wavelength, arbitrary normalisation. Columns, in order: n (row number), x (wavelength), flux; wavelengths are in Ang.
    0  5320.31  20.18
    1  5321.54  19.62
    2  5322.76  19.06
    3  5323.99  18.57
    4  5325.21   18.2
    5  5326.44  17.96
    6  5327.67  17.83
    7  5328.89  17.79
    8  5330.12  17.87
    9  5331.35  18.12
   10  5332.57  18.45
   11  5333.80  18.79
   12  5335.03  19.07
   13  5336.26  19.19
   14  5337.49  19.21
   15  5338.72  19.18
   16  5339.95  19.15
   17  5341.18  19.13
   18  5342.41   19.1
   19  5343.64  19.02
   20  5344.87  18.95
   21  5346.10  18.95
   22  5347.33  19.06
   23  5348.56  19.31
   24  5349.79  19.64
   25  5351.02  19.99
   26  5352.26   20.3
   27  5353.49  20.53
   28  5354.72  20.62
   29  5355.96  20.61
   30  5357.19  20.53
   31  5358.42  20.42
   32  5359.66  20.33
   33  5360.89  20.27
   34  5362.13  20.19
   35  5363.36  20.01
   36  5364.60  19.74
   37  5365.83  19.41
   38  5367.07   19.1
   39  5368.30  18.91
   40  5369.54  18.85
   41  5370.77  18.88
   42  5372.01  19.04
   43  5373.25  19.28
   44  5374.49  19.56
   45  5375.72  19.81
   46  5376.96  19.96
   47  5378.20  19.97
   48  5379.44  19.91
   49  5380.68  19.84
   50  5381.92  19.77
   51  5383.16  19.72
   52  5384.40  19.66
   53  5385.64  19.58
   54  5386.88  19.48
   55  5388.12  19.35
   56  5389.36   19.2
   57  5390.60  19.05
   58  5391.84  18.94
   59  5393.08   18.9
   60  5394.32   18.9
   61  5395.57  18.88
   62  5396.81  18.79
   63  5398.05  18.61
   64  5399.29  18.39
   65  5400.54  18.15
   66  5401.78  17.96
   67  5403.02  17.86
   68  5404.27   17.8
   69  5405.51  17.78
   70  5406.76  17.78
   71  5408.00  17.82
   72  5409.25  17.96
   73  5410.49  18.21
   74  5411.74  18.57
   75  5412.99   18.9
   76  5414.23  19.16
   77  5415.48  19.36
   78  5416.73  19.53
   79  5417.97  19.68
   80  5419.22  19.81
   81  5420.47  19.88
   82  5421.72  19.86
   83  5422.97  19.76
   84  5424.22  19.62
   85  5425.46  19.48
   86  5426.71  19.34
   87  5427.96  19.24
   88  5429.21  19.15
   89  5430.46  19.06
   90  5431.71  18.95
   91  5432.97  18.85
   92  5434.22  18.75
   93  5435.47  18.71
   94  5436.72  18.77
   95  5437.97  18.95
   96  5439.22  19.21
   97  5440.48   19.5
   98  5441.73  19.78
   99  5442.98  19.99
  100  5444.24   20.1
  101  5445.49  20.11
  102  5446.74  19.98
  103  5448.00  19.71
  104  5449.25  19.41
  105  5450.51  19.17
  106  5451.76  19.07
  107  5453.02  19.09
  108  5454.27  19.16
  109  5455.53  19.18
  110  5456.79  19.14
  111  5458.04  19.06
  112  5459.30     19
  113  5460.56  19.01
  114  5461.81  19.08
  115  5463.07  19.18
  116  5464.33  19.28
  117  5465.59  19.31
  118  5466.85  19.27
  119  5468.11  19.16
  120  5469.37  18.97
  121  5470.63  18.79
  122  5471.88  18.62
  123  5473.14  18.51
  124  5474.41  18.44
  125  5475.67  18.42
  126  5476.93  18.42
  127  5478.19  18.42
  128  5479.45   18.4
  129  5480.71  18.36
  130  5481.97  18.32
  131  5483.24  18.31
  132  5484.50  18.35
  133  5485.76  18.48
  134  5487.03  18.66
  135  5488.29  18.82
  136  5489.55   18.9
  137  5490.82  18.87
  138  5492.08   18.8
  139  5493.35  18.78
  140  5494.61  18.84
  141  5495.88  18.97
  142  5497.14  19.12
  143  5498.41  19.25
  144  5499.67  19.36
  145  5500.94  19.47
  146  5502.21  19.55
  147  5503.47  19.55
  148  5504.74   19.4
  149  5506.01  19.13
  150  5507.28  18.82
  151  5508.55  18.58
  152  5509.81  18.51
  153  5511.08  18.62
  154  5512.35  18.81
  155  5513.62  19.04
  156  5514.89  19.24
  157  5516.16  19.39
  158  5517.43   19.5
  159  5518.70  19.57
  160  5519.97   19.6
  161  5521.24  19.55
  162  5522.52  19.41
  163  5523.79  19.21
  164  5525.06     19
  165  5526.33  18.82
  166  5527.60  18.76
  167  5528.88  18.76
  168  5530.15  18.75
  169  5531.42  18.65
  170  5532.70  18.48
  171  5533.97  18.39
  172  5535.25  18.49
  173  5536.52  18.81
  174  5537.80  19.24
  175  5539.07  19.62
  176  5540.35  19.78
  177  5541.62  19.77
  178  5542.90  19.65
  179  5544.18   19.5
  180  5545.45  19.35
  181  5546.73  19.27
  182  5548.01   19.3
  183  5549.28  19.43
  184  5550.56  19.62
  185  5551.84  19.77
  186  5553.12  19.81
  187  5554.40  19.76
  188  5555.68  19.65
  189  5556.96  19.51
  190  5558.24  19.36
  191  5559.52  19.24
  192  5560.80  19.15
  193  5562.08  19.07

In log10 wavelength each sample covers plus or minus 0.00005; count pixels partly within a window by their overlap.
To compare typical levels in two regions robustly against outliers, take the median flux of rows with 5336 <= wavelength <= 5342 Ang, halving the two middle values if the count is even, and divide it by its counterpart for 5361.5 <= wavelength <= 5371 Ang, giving 1.00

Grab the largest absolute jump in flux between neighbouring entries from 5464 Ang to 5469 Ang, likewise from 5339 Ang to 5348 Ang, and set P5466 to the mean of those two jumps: 0.11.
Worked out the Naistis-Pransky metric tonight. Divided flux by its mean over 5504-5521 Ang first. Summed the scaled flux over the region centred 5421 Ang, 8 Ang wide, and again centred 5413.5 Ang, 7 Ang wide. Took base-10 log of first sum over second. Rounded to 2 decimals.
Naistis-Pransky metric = 0.02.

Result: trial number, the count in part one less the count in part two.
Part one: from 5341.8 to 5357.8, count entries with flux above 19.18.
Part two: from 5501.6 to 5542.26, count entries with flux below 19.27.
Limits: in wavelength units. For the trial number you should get -12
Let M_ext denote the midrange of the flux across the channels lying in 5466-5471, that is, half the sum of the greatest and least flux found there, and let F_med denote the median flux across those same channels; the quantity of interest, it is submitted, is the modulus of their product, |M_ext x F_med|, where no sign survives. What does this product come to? 363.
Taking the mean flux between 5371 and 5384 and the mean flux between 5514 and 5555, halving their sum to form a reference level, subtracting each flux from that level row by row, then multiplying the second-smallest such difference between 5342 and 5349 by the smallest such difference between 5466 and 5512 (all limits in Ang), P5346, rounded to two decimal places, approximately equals -0.03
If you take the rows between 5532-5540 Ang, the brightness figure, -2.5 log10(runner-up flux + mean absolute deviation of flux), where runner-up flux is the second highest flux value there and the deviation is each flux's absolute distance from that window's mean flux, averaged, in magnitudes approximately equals -3.23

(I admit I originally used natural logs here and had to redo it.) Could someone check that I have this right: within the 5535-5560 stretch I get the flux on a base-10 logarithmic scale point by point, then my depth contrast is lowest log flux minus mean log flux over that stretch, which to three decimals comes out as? -0.022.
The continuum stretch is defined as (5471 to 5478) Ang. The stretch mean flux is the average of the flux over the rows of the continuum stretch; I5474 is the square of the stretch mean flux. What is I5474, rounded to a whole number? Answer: 342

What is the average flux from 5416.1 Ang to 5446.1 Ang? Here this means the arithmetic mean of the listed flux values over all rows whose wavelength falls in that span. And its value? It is 19.4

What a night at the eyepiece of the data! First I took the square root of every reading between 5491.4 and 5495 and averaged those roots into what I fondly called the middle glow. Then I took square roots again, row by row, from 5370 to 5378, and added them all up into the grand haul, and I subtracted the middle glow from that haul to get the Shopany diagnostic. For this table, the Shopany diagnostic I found 22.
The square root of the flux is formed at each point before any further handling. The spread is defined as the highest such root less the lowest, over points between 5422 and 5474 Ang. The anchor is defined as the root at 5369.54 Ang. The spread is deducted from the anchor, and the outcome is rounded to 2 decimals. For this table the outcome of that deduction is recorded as 4.16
